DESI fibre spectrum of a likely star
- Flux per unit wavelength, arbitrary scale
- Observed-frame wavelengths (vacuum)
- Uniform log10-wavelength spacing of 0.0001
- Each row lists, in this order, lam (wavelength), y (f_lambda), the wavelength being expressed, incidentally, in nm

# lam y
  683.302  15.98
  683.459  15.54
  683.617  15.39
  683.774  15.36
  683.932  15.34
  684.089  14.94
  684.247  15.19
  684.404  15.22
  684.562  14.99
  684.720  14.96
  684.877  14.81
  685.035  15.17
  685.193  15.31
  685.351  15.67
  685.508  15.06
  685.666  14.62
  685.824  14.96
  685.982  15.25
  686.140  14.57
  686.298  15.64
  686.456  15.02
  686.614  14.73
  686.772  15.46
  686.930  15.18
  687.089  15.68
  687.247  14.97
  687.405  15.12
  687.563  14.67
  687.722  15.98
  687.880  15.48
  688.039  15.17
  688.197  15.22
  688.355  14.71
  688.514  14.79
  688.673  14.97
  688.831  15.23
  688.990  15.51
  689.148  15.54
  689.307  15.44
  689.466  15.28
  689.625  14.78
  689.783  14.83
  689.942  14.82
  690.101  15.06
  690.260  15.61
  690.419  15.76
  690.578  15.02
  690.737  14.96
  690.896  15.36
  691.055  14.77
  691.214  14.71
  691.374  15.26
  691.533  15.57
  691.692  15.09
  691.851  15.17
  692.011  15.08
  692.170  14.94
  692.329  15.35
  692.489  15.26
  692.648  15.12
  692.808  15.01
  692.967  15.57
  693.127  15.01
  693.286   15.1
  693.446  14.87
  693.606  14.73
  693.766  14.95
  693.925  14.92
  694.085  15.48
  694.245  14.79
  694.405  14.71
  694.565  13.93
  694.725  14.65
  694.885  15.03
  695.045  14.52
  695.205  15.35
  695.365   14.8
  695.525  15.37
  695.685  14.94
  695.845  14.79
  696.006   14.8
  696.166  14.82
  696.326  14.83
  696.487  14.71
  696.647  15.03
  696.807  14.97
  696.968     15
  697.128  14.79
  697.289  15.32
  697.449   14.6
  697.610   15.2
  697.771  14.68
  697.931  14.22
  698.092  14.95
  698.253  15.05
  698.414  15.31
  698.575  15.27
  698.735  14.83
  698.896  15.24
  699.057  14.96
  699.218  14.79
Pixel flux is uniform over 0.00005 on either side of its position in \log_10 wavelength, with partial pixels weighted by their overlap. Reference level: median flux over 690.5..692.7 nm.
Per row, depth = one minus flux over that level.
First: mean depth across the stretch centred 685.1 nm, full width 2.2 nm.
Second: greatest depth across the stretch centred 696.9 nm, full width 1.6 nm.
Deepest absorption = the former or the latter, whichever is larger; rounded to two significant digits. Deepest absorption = 0.033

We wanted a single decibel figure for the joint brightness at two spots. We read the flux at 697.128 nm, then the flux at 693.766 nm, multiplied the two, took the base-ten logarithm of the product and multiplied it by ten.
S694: 23.4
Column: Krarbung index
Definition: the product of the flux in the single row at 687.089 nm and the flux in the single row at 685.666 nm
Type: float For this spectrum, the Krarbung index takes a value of 229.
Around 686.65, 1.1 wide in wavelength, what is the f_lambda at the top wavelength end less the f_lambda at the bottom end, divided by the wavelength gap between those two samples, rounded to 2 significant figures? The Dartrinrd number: 1.2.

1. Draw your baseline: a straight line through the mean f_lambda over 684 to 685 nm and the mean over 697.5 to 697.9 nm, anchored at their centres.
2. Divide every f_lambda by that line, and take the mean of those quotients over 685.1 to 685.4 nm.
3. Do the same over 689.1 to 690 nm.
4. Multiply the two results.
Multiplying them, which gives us 1.04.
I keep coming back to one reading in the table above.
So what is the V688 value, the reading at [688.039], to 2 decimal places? 15.17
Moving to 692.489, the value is 15.26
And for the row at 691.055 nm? 14.77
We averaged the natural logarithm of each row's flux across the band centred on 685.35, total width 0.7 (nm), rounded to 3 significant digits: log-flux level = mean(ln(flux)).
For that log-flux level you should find 2.72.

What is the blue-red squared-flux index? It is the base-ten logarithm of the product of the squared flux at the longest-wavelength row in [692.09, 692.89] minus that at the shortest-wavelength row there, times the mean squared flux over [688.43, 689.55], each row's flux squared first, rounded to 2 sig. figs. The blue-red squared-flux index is 2.7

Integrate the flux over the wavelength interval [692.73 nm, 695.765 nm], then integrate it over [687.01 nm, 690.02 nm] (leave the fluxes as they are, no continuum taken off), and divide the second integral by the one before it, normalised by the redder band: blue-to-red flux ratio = 1.007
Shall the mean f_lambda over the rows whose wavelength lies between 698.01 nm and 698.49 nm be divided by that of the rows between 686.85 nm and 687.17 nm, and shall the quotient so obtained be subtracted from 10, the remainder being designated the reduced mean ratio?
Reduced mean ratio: 9.02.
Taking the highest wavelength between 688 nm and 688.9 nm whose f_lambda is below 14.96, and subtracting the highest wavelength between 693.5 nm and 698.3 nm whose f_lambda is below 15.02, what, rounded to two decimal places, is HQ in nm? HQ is -9.58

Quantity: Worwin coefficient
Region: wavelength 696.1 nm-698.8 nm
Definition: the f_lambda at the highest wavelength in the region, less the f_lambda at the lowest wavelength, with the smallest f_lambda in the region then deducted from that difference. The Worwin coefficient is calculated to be -14.2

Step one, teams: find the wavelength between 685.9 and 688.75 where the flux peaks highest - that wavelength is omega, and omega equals 687.722 nm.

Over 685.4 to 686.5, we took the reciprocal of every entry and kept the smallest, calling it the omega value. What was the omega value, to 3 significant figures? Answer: 0.0639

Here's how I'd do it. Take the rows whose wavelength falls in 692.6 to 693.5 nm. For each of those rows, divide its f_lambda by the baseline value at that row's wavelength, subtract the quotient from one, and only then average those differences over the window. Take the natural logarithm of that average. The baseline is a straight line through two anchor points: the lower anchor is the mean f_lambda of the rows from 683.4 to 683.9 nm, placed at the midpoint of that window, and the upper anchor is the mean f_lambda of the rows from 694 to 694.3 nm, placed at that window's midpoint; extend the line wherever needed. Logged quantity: -5.7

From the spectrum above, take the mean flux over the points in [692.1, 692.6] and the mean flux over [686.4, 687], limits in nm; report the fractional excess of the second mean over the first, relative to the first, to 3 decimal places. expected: -0.006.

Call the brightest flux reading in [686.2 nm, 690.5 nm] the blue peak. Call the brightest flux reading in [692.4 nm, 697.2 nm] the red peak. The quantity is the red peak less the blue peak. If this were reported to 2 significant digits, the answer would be -0.41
